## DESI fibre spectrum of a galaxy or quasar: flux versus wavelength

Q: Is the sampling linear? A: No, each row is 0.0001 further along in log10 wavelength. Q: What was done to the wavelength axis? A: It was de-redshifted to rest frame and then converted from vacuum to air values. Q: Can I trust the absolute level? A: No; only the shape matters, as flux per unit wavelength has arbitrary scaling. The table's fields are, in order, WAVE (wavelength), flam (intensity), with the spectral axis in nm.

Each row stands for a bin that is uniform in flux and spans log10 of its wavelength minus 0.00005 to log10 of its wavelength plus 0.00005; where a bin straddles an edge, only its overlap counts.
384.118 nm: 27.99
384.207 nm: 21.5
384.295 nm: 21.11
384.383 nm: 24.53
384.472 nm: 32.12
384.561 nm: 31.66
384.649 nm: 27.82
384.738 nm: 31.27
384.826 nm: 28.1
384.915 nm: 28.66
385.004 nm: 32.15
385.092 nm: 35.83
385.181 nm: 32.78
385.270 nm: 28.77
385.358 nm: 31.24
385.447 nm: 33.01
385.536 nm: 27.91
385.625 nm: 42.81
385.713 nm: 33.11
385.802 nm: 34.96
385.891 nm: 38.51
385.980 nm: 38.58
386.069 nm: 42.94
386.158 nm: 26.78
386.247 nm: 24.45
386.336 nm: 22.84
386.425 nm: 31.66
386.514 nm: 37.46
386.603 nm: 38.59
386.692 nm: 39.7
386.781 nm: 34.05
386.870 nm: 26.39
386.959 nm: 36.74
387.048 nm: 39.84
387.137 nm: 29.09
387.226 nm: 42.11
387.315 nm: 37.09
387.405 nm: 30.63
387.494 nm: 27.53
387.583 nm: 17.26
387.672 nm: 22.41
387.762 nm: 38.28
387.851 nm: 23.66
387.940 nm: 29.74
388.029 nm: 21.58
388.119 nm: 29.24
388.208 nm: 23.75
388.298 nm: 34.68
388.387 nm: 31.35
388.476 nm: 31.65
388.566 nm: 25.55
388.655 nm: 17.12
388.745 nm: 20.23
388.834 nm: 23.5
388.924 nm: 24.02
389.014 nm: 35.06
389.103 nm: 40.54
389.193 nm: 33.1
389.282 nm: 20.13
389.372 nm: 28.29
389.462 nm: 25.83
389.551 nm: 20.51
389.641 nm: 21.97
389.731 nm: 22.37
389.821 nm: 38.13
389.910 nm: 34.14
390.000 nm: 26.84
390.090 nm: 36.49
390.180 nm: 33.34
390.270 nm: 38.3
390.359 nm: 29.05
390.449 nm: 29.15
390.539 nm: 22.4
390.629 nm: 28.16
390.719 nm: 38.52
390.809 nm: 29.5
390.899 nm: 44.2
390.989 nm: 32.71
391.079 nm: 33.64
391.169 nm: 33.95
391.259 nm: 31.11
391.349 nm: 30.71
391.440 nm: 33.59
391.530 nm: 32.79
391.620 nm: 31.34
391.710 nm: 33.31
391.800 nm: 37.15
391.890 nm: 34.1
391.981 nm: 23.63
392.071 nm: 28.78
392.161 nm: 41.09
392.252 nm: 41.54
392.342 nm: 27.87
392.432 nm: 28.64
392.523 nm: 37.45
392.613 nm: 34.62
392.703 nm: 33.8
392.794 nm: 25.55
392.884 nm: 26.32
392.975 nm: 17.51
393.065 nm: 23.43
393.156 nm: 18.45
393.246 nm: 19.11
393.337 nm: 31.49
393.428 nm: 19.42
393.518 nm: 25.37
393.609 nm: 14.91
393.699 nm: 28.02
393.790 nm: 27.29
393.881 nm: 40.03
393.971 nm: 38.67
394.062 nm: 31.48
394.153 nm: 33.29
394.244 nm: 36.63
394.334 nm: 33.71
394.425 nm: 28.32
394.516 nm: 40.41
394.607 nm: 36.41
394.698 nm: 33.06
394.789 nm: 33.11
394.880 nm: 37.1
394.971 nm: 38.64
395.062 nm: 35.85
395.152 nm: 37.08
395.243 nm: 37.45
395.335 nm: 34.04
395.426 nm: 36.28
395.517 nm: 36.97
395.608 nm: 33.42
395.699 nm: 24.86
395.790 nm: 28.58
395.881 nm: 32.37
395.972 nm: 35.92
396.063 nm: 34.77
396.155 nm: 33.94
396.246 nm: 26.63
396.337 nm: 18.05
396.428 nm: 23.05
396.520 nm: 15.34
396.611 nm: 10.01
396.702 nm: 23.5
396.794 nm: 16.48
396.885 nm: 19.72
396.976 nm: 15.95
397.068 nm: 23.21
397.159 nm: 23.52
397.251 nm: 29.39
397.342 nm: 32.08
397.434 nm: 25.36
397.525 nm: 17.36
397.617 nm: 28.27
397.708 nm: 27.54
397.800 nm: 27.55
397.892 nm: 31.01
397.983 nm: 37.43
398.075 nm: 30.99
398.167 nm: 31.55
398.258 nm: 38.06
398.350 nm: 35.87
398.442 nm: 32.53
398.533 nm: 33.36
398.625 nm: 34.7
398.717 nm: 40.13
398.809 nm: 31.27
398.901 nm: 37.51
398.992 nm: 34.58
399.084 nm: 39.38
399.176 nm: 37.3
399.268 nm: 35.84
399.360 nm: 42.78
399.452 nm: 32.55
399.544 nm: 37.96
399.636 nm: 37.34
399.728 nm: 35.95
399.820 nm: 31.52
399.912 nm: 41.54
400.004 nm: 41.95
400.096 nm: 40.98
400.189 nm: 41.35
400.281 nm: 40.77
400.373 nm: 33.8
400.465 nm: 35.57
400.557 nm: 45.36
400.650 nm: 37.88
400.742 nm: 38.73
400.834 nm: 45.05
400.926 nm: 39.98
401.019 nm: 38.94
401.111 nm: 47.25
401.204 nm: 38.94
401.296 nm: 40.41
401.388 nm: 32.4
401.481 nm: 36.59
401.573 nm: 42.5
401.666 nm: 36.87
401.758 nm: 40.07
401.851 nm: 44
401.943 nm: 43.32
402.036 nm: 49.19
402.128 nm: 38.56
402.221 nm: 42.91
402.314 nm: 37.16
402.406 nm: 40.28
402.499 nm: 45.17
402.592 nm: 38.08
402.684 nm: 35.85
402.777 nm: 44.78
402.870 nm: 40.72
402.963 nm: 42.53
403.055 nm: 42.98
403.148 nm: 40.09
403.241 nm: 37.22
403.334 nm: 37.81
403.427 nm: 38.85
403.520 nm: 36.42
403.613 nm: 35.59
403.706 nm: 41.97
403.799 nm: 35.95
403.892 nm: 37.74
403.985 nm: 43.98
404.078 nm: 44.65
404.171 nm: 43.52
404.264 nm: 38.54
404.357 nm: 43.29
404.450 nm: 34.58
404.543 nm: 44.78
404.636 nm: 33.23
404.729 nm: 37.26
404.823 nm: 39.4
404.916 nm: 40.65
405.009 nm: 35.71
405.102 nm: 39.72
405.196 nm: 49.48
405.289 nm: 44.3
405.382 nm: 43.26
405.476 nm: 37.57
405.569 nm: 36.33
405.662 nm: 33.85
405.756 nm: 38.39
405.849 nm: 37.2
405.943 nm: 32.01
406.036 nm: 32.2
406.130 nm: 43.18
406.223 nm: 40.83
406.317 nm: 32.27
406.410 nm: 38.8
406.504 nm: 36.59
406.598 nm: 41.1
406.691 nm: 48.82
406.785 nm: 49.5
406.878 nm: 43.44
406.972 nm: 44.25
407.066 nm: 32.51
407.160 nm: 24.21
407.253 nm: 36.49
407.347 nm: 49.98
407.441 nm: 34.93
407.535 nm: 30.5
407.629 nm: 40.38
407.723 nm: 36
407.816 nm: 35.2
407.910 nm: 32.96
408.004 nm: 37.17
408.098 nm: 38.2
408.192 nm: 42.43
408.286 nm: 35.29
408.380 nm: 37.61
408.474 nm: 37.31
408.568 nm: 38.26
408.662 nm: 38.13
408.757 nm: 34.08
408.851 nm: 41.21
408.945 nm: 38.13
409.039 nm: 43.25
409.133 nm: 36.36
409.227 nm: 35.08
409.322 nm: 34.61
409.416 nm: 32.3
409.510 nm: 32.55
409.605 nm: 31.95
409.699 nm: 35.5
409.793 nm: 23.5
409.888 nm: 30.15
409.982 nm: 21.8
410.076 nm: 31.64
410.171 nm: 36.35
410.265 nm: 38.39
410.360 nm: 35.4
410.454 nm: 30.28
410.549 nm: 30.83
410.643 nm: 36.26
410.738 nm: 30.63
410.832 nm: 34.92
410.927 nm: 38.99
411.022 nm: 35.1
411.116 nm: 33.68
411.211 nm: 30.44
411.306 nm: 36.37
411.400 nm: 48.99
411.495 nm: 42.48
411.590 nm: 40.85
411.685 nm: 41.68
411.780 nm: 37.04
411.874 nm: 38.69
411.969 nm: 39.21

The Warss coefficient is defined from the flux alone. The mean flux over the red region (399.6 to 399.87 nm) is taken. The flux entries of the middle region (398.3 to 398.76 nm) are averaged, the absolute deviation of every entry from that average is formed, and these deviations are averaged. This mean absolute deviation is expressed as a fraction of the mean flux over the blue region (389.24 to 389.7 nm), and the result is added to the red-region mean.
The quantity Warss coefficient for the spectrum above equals 35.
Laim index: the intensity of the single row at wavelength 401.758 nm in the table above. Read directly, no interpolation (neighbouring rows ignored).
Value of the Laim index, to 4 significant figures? 40.07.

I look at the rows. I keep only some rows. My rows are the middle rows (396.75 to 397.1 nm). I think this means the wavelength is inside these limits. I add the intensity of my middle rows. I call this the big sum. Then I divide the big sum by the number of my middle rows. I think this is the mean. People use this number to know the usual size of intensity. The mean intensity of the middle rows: 19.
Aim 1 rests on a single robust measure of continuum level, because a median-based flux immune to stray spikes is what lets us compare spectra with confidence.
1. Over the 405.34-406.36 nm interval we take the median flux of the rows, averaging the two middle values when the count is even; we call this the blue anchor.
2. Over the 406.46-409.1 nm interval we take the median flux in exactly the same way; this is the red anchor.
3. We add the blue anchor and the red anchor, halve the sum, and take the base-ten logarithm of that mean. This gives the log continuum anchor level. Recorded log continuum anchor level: 1.57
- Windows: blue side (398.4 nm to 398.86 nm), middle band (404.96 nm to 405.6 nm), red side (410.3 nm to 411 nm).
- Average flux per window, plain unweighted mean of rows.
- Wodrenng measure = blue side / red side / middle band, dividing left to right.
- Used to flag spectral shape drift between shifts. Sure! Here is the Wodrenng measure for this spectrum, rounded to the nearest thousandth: 0.025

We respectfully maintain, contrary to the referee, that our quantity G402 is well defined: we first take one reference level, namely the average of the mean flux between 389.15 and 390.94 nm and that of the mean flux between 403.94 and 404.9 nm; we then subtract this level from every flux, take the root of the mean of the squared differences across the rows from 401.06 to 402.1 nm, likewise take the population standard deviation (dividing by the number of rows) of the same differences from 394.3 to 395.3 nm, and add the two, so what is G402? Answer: 10.7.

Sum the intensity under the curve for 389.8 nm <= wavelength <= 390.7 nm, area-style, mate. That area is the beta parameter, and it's 28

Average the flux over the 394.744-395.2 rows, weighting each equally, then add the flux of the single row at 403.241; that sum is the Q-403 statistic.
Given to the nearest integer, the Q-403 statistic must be 74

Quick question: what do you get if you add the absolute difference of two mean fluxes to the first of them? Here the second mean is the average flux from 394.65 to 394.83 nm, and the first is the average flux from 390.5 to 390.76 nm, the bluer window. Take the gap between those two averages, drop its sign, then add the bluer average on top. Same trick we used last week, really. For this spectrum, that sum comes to 33.1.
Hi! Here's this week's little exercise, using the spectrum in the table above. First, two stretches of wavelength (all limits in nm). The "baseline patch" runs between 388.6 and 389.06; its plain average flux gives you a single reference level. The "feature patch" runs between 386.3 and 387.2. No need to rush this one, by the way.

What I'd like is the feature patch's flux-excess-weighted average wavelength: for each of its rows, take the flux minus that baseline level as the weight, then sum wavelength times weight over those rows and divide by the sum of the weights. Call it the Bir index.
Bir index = 386.77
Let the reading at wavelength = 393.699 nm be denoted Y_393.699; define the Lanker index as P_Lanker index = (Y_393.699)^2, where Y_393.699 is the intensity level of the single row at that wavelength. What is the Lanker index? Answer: 785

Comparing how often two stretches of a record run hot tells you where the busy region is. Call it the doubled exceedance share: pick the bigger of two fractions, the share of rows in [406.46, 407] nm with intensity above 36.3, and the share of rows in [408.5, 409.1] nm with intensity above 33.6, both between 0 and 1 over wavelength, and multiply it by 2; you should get 2.0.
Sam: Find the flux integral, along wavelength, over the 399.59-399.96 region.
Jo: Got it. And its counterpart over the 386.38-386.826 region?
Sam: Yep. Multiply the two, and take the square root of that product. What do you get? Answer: 14.8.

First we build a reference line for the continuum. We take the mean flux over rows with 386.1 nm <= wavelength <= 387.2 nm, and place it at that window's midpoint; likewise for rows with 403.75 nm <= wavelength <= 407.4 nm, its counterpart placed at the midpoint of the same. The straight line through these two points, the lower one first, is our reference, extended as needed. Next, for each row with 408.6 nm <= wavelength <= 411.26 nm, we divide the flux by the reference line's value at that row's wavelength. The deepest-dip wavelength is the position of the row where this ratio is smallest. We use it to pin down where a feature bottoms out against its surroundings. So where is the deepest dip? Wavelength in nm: 409.982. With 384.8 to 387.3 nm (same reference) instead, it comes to 386.336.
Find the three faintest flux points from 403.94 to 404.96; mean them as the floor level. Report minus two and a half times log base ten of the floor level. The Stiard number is -3.86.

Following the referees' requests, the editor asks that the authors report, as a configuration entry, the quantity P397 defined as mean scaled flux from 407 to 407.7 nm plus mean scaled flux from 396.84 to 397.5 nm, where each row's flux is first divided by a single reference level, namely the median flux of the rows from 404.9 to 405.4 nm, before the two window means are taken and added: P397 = 1.42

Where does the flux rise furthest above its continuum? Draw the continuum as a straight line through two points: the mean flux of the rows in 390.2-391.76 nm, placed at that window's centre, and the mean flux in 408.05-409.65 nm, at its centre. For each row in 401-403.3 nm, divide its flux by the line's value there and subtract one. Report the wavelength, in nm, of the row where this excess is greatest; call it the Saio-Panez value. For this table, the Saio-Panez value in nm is 402.036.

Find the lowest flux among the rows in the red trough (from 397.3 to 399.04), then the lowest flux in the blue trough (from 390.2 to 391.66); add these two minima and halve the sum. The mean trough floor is 19.9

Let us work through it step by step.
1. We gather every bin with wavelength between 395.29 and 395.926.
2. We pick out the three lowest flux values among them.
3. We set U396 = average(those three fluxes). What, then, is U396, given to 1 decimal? 28.6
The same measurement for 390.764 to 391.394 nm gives 30.4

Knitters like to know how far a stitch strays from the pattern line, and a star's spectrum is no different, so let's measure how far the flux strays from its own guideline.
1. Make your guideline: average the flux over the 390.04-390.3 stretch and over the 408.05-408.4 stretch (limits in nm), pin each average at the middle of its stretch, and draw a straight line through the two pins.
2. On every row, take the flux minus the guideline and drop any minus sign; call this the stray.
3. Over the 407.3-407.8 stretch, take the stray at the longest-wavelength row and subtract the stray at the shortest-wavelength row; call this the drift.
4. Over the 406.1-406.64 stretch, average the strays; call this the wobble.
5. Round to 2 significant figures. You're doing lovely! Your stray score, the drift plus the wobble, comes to -6.3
